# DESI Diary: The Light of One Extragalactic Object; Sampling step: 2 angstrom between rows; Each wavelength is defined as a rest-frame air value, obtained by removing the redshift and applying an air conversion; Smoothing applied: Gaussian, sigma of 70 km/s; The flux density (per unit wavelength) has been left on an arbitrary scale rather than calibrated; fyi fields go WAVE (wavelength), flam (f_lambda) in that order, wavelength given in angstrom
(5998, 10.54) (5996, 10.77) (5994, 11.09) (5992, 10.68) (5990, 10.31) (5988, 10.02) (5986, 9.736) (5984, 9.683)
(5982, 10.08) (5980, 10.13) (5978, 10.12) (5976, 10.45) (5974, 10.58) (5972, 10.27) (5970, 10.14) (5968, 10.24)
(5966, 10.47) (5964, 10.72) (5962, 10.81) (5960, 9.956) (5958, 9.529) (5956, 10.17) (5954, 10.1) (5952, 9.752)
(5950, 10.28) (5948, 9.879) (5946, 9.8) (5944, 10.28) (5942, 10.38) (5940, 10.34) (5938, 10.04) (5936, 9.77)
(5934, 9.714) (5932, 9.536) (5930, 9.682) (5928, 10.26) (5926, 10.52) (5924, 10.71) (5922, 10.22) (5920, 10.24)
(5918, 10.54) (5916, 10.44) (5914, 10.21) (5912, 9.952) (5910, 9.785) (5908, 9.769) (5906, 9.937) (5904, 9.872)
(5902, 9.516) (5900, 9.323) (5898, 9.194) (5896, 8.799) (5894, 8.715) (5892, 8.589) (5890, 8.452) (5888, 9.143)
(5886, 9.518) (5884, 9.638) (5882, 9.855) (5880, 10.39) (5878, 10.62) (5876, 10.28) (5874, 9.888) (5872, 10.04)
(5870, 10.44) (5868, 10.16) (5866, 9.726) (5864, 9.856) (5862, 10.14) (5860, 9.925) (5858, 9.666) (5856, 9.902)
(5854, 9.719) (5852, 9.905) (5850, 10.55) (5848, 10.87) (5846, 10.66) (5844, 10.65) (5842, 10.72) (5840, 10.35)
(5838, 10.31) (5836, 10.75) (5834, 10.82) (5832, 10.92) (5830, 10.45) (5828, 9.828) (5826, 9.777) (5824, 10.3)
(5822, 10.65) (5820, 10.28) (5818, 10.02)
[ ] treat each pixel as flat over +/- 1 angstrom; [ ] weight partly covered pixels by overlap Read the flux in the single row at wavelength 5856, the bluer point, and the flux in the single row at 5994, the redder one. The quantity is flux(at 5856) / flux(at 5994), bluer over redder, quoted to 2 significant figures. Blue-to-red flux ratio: 0.89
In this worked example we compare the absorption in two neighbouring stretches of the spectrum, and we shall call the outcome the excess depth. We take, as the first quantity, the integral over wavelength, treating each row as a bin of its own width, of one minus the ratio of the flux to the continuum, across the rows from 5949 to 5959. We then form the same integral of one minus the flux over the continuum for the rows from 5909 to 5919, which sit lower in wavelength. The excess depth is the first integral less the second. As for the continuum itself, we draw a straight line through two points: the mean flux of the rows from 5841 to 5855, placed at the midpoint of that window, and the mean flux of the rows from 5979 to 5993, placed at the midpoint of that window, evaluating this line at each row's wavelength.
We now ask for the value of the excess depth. 0.1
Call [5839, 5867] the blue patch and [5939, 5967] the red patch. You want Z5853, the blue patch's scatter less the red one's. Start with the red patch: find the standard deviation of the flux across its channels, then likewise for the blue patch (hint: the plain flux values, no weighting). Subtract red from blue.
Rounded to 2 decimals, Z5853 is 0.06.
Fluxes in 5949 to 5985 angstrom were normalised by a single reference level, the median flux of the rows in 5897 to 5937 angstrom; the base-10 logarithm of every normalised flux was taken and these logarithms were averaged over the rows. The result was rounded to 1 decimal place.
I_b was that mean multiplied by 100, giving 1.2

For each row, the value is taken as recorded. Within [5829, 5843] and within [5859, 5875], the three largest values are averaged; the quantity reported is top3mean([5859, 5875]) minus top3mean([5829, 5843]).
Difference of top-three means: -0.6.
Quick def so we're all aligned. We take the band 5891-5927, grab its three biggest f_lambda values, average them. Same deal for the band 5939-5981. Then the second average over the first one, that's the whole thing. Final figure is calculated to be 1.01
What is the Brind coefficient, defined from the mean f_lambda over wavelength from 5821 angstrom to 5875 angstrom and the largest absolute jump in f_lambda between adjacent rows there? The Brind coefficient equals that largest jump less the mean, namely -9.6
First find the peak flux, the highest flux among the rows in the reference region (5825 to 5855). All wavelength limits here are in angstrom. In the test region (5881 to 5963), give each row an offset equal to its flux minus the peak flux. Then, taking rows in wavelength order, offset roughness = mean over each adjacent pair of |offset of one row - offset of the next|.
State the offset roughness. 0.26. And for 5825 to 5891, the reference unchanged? 0.28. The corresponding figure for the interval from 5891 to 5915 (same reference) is 0.18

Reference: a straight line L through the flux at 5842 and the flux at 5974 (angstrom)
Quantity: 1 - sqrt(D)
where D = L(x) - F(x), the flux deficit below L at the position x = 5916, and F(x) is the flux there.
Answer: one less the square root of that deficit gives 0.6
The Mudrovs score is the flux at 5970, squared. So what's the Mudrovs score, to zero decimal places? 103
